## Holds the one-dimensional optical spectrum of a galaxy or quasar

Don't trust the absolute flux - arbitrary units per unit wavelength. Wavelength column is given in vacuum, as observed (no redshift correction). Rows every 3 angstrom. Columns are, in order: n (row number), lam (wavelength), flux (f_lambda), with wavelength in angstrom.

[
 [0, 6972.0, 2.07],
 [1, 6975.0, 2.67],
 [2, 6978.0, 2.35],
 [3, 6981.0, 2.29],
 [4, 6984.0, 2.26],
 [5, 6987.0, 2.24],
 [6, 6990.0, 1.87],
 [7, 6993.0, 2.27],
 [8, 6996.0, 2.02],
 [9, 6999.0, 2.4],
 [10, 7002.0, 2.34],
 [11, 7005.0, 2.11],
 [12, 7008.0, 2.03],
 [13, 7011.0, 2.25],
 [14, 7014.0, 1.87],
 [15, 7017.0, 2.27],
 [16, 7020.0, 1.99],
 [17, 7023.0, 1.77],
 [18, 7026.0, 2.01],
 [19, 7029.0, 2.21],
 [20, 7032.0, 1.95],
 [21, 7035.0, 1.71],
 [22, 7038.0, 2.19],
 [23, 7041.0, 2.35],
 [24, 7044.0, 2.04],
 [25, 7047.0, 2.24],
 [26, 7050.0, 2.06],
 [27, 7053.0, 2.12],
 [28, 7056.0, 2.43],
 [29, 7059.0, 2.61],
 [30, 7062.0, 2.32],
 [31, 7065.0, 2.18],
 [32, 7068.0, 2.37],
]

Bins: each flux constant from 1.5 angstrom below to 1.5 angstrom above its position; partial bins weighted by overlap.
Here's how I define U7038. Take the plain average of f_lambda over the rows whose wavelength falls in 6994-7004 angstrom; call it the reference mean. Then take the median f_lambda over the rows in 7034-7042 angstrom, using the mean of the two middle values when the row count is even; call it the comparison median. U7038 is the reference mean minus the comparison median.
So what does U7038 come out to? 0.06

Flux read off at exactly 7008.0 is 2.03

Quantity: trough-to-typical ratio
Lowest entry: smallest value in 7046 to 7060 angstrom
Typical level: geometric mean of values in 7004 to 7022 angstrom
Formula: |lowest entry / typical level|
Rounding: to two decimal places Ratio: 0.99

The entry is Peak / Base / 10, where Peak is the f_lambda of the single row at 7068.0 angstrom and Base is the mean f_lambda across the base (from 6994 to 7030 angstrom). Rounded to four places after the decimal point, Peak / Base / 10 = 0.1125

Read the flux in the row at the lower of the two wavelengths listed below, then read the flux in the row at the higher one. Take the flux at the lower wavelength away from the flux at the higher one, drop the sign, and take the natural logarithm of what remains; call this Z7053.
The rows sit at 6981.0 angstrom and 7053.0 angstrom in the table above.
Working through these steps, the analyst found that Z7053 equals -1.8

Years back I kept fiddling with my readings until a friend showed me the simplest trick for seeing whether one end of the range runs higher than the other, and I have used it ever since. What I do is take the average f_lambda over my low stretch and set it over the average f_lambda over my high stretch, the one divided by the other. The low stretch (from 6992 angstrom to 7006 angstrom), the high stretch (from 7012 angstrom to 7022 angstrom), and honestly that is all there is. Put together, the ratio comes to 1.09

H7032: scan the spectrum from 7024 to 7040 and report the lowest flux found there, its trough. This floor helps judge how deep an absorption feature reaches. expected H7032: 1.71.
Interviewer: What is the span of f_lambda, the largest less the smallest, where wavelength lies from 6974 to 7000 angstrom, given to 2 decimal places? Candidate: 0.80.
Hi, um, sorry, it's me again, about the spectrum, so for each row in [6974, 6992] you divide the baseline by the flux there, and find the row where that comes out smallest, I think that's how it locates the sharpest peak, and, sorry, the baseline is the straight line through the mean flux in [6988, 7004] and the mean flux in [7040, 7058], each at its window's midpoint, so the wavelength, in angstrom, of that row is 6975.0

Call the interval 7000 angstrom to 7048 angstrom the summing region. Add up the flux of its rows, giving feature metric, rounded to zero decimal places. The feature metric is 33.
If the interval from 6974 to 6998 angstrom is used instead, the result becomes 18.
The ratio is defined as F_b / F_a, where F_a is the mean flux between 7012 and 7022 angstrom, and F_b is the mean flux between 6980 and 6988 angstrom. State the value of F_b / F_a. 1.11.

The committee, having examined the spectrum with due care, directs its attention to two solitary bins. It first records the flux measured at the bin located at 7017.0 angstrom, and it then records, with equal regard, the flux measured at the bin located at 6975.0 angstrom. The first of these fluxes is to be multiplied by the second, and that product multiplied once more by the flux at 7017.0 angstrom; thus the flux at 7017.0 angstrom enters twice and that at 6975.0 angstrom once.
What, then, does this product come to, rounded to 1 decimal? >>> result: 13.8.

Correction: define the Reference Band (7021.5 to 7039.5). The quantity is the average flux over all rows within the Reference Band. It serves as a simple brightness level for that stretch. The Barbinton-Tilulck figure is 1.97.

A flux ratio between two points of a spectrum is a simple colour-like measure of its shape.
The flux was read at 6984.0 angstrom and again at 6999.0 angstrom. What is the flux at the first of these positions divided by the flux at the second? 0.94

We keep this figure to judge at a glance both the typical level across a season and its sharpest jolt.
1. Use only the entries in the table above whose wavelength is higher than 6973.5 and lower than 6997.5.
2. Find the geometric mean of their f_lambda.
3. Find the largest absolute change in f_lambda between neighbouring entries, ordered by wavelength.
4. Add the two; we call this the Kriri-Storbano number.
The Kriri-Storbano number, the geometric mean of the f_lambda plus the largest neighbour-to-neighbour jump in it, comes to 2.64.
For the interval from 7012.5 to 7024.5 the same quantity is 2.37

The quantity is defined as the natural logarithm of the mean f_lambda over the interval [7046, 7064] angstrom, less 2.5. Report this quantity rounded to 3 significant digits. -1.67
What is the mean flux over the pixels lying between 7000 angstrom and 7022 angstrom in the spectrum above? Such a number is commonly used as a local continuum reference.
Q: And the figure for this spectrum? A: 2.12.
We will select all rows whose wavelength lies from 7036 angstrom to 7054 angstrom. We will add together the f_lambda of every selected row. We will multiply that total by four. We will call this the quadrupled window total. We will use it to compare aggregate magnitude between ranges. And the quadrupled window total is 52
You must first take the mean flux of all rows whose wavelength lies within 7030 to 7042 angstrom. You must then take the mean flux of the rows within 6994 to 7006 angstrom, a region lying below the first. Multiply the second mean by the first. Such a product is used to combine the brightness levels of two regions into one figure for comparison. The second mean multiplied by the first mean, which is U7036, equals 4.55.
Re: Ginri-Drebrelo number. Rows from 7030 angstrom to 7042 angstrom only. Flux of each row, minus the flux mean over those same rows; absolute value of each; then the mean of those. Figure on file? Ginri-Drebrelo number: 0.22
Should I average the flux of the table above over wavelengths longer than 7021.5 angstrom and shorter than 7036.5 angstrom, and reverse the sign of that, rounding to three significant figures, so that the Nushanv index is -1.93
